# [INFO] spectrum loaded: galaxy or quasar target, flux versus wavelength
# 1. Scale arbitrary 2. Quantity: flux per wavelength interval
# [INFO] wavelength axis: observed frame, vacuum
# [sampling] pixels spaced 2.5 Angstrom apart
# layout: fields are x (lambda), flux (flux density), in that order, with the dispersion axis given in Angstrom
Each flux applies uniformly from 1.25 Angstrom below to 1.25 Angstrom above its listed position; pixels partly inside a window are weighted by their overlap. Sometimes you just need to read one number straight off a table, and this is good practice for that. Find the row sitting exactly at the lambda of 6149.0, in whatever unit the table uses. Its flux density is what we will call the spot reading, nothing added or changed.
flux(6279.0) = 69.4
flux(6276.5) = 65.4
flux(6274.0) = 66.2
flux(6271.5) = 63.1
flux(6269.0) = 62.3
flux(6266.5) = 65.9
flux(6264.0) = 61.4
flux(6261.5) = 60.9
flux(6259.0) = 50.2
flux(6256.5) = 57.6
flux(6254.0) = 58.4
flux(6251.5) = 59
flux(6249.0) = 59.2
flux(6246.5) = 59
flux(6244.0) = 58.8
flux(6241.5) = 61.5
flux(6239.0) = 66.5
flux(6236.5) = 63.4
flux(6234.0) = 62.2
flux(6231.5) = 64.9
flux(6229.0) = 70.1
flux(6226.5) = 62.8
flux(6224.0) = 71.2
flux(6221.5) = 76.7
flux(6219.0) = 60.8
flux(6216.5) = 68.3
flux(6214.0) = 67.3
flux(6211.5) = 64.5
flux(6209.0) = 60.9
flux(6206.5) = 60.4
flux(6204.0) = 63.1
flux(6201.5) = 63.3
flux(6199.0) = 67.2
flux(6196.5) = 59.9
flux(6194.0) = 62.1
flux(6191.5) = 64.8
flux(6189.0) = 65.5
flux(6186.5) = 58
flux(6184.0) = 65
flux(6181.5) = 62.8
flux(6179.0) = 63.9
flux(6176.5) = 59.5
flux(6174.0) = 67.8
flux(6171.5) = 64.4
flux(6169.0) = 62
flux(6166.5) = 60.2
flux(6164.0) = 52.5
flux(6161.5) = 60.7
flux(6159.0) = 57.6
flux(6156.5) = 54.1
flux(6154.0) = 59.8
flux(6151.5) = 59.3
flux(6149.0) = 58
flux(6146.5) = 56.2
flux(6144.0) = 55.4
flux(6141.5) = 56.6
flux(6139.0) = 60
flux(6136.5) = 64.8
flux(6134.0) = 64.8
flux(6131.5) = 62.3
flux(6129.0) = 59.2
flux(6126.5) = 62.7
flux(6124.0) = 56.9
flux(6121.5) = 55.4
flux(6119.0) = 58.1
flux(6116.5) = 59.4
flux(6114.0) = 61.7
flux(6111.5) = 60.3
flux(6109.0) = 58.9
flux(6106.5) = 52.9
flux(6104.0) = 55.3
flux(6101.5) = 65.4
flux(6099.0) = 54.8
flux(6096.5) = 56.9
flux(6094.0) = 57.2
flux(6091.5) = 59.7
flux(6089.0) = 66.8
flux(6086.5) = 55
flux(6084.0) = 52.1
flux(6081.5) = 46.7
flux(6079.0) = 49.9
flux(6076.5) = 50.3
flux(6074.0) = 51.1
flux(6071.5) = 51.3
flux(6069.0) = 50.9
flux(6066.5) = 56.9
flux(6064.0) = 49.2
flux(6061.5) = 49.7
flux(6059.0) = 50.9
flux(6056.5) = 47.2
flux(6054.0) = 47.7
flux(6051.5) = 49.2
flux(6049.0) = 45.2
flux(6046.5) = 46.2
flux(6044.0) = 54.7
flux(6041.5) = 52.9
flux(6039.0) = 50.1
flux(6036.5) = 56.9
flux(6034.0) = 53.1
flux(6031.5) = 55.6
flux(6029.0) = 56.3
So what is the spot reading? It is 58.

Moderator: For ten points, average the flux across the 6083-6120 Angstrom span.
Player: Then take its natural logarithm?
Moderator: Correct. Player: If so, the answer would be 4.066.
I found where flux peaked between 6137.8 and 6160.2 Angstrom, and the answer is 6139.0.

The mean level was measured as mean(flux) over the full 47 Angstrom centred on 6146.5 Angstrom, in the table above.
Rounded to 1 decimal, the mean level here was 59.1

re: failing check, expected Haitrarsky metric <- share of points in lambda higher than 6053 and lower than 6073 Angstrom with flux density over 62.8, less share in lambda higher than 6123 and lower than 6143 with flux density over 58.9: -0.75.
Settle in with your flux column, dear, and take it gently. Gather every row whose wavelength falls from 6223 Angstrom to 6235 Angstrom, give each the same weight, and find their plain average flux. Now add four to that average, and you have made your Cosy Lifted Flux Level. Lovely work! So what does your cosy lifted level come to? 70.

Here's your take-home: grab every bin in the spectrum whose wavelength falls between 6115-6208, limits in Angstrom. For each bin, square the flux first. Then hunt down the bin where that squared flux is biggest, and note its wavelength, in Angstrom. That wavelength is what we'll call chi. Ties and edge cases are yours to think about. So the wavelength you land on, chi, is 6174.0 Angstrom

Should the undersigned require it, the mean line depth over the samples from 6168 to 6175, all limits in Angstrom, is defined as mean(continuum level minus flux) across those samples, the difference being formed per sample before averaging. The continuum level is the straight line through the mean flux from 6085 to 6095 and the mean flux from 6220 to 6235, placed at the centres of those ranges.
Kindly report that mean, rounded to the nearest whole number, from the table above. 0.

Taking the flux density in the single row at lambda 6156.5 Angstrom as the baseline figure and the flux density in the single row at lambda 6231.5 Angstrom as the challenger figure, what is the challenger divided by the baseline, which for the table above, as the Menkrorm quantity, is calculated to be 1.20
